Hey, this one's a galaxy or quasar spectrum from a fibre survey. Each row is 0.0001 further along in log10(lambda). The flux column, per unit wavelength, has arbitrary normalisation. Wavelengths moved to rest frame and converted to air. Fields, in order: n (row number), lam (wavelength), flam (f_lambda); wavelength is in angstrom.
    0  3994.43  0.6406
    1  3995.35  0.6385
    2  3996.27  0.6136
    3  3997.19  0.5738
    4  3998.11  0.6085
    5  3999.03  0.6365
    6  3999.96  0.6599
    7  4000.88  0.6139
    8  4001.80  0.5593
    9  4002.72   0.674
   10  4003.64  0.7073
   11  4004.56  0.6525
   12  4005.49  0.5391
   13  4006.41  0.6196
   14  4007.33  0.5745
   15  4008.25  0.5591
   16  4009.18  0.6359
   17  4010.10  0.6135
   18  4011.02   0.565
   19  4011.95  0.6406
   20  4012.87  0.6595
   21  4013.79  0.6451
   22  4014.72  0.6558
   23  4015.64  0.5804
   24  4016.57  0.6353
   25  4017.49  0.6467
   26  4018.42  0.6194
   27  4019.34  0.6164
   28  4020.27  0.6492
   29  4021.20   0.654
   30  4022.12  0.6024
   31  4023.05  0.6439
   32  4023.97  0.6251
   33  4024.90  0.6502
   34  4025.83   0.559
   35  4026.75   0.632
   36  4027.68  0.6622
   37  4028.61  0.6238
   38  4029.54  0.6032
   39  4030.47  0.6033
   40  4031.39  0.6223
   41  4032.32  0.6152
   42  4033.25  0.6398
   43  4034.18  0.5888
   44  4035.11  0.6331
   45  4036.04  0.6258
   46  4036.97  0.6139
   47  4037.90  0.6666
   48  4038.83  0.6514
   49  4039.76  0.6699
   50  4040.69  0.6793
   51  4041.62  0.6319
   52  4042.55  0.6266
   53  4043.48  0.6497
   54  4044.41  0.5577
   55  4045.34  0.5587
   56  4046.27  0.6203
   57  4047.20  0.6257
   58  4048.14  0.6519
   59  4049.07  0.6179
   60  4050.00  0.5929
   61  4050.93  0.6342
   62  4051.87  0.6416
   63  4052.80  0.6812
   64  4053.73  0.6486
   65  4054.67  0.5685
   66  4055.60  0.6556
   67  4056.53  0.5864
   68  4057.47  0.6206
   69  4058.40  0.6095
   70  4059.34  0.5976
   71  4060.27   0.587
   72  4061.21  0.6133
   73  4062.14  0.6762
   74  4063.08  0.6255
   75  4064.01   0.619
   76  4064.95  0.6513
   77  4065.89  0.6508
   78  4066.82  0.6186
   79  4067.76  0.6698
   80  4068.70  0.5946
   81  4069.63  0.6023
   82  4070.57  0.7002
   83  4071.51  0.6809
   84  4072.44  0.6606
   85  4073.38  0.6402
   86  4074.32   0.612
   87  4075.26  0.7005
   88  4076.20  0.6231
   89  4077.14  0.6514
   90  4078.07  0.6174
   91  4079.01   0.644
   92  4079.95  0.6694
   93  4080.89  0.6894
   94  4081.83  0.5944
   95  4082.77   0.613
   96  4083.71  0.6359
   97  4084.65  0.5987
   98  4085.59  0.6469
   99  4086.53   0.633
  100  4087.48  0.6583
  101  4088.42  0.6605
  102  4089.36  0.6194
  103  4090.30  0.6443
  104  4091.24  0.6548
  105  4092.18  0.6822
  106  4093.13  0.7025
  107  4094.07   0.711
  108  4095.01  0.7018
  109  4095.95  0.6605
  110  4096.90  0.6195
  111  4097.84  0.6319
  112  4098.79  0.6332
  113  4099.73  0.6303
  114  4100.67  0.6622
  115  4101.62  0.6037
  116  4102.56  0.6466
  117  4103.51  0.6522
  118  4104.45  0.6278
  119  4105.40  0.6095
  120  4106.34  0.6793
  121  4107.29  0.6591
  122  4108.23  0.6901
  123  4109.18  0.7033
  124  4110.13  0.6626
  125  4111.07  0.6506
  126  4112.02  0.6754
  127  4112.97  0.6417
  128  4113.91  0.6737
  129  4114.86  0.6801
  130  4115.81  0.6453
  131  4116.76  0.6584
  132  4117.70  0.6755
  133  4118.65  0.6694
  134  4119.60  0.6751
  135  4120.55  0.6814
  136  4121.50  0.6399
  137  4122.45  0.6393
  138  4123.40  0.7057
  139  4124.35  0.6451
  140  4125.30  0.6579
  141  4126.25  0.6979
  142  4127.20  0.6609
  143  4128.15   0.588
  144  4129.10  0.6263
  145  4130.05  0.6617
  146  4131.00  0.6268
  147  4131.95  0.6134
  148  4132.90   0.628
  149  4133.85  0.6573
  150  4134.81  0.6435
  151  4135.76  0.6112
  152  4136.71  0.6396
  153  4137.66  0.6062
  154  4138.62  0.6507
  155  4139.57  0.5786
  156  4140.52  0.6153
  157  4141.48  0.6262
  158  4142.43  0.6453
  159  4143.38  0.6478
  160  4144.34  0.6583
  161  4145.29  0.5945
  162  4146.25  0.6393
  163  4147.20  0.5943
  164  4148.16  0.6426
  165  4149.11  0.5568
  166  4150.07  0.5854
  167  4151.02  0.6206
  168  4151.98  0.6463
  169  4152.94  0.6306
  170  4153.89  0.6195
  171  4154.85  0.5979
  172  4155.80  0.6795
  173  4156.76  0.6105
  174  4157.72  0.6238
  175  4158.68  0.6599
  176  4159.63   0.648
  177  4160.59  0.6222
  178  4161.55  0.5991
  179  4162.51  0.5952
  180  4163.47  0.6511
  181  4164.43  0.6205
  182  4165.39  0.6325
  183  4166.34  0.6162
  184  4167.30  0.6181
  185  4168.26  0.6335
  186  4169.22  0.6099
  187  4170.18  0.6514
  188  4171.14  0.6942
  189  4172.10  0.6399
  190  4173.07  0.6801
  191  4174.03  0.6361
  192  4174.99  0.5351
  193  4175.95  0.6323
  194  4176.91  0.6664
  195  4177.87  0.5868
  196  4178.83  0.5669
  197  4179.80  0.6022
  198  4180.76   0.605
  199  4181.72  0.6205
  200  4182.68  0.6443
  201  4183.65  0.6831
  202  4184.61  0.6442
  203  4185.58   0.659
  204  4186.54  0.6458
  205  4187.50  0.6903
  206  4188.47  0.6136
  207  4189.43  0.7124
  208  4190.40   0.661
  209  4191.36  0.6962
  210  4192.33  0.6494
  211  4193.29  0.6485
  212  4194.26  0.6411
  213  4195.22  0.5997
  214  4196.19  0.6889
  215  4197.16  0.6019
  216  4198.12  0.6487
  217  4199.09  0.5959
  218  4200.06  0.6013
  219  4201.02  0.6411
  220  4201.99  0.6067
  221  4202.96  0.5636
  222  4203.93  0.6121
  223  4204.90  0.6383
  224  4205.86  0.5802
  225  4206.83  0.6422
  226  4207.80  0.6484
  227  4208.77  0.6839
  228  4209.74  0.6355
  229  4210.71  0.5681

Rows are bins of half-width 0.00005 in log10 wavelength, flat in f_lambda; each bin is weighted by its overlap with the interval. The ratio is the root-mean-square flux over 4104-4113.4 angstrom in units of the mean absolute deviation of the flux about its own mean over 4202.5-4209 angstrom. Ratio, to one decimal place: 19.9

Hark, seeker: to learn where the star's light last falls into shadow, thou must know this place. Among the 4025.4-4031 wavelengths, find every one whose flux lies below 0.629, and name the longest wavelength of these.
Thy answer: 4030.47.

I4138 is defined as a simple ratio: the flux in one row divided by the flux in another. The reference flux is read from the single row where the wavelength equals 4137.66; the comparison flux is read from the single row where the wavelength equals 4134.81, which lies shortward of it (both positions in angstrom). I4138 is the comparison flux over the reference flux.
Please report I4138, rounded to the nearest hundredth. 1.06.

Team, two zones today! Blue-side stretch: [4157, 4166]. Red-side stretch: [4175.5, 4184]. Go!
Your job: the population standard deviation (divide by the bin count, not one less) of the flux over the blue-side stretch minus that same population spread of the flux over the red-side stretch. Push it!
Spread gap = -0.014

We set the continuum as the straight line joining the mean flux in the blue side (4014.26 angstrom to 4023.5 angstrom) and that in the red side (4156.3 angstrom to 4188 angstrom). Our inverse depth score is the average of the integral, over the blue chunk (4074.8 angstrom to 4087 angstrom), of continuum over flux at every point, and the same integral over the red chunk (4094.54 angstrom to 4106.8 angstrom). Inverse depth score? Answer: 12.1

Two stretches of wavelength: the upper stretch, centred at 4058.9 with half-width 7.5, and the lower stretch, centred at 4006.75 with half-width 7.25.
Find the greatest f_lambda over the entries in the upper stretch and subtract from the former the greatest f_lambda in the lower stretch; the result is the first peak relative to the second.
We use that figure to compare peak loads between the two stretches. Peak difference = -0.026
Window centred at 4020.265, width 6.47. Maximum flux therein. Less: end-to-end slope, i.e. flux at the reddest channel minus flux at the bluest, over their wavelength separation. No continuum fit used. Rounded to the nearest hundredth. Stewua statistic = 0.65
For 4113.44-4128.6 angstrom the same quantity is 0.71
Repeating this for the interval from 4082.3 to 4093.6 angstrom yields 0.69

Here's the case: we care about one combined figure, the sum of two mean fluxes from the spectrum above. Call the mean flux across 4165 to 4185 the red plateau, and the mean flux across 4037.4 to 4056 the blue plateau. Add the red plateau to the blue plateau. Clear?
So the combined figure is 1.260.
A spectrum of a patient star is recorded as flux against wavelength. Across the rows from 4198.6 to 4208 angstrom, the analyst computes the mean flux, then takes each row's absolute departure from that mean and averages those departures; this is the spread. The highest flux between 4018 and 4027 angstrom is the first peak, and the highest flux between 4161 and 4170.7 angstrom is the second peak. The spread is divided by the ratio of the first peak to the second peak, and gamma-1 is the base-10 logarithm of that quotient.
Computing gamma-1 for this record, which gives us -1.63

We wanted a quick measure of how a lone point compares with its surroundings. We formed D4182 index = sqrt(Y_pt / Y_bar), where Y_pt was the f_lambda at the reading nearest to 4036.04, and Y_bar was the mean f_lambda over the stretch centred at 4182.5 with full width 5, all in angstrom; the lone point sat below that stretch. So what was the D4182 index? 0.99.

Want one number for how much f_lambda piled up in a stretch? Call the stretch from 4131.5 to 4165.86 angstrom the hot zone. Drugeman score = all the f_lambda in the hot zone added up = 22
